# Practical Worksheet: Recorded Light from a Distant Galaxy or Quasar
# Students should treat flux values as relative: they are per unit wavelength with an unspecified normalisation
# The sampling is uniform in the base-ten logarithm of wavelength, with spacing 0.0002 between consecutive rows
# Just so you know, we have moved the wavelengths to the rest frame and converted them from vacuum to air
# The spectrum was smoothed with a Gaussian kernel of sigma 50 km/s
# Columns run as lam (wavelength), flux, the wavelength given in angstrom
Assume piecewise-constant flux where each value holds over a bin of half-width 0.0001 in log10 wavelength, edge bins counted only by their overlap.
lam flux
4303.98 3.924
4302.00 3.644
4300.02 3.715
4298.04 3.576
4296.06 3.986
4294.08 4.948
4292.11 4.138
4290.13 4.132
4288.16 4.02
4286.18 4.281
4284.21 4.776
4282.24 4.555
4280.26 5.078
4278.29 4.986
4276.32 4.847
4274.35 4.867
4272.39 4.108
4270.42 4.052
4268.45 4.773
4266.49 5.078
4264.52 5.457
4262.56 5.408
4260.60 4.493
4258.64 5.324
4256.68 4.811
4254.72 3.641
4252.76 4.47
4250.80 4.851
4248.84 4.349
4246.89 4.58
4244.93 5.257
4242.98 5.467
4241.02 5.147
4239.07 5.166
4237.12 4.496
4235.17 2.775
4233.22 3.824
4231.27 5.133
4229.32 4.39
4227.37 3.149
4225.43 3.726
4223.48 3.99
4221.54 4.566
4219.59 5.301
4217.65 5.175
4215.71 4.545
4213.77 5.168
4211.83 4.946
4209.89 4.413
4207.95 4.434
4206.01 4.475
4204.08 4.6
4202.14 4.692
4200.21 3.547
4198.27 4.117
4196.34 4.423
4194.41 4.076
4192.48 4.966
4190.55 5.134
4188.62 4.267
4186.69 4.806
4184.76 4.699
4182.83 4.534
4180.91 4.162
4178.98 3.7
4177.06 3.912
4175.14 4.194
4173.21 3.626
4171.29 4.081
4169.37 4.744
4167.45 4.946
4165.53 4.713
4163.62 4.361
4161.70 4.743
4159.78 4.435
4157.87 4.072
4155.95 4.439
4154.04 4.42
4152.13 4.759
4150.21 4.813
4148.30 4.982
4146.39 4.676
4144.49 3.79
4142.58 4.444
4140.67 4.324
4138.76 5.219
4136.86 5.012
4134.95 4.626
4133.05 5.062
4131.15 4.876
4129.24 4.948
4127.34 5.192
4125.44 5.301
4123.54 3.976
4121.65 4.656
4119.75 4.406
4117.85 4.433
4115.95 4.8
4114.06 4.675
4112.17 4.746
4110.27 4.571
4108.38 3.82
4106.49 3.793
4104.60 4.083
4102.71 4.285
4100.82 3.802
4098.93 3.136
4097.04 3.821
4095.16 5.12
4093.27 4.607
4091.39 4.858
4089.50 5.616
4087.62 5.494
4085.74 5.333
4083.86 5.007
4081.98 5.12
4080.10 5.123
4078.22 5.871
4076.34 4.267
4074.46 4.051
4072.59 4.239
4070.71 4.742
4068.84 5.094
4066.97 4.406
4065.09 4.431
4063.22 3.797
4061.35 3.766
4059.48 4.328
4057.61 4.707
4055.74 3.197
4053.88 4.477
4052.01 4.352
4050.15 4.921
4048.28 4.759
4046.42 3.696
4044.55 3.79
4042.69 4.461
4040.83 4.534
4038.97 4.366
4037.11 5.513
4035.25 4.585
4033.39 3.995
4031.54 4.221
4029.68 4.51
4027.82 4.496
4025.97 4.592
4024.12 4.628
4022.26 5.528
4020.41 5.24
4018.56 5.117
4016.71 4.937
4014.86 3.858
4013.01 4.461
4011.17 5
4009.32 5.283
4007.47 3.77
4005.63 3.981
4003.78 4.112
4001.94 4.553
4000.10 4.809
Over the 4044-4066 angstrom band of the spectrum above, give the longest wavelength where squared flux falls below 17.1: 4063.22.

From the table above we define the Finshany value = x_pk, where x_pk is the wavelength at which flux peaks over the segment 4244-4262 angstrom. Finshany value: 4258.64 angstrom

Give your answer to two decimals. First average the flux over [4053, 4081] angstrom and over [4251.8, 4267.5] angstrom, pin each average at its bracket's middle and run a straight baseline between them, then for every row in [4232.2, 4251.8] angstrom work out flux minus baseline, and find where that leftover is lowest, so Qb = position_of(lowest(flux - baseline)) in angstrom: 4235.17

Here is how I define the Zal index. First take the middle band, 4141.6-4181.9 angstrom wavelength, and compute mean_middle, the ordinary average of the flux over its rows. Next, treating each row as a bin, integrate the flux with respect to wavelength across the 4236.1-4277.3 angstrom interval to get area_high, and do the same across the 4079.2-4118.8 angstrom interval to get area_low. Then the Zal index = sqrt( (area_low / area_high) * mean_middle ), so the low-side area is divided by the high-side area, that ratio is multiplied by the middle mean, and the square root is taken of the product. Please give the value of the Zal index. 2.01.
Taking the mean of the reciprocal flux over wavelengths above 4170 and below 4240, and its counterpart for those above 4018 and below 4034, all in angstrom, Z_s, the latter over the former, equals 0.92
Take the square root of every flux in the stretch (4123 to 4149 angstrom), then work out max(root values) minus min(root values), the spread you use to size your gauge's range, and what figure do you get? 0.36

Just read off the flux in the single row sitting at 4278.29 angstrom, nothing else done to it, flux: 4.986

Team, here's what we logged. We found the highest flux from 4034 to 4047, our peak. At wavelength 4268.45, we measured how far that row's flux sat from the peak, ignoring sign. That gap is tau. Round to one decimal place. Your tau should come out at 0.7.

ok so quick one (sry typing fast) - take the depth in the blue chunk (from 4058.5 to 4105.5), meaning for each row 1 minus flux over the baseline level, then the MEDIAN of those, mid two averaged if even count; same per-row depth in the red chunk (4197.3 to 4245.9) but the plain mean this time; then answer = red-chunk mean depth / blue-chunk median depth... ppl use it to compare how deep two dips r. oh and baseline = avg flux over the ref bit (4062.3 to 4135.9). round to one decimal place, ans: 0.6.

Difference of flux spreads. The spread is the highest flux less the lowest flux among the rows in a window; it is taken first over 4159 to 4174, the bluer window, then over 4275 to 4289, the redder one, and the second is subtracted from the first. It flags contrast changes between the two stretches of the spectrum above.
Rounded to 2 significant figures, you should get 0.26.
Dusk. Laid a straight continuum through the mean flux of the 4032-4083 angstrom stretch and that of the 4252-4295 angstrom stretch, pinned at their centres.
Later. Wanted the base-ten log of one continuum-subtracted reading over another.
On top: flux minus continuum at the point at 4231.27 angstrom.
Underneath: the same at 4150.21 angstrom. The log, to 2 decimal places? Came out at 0.29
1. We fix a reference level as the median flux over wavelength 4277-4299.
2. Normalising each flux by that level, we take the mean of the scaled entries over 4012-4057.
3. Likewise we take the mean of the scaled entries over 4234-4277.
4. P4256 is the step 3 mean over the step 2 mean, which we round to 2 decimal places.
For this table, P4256 1.04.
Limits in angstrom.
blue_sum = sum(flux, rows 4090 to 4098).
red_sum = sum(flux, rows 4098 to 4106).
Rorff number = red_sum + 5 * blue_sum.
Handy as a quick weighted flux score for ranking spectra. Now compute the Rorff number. 107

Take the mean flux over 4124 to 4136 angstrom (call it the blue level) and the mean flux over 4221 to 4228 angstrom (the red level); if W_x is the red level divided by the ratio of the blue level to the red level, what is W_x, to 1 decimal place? 3.0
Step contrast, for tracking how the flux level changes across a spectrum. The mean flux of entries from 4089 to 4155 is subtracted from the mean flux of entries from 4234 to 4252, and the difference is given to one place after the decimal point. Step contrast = 0.1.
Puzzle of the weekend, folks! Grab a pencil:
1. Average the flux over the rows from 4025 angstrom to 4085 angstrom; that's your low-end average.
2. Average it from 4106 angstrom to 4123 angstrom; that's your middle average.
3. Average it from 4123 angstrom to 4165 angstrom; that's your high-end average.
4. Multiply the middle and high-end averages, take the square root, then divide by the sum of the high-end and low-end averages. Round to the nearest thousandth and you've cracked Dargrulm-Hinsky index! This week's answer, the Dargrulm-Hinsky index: 0.497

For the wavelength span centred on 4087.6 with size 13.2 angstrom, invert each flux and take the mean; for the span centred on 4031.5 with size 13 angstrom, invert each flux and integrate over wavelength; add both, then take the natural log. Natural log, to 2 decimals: 1.12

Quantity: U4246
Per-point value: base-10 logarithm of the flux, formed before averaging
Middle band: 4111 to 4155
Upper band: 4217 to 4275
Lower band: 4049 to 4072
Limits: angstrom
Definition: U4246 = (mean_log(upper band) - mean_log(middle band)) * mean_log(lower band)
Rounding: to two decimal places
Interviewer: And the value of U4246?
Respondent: -0.01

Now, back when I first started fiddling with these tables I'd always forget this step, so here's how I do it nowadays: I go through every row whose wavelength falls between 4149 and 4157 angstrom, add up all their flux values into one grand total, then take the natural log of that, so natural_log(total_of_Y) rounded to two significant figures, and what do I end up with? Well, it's 2.9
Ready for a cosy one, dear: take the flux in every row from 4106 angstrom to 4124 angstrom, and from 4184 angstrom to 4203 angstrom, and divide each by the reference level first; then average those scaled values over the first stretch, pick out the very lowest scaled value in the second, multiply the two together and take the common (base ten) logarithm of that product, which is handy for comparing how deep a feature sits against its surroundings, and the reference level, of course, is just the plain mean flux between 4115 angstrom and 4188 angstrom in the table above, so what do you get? -0.12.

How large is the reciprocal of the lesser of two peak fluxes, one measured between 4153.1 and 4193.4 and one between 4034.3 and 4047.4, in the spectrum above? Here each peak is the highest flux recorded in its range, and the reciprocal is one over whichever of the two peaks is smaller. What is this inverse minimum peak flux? 0.195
